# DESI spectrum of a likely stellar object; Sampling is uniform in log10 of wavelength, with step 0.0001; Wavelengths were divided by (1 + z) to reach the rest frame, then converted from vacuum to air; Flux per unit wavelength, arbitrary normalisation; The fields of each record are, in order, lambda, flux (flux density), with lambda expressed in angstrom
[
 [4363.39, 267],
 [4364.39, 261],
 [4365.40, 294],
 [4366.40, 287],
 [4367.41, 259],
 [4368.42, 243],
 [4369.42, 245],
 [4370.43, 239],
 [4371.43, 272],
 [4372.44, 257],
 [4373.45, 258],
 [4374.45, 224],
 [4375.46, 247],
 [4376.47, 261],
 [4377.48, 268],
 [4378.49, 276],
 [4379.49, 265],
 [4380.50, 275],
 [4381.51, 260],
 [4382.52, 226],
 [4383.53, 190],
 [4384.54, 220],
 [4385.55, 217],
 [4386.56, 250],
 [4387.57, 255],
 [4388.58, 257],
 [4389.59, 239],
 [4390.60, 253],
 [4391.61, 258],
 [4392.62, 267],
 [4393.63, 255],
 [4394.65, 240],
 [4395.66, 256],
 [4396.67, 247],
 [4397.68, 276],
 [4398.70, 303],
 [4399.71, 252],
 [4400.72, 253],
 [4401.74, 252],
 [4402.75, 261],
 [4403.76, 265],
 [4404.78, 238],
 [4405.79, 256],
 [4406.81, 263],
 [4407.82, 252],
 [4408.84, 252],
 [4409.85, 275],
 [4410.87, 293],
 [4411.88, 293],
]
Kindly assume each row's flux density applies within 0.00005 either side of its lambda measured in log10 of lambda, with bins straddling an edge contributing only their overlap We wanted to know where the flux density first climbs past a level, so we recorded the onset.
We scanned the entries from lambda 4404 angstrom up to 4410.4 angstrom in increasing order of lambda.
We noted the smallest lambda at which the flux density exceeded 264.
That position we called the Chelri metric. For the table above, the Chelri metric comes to 4409.85 angstrom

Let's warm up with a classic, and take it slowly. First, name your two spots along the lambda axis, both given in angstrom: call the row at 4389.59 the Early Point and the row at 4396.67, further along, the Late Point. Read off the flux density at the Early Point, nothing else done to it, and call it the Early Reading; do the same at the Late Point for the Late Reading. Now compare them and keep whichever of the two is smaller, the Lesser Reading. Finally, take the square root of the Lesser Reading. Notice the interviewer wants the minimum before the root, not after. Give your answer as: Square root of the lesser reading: 15.5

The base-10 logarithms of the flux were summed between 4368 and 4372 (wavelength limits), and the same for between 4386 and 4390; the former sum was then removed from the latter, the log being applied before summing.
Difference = 0.01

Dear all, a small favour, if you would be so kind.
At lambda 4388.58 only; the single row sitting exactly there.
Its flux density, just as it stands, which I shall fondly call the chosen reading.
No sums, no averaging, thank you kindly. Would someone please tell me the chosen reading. 257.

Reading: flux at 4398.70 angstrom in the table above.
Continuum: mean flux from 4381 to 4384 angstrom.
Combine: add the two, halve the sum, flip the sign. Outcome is -264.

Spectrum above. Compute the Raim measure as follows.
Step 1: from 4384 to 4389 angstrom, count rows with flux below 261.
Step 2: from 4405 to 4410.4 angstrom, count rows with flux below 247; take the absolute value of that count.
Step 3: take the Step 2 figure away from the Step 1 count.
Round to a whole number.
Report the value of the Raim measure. 5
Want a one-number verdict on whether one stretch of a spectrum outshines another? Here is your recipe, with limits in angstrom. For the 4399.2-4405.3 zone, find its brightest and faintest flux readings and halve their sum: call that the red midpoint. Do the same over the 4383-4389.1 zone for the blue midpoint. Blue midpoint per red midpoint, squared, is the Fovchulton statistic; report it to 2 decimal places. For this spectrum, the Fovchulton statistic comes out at 0.79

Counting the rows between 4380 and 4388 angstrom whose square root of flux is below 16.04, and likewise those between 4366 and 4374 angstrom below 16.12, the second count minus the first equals 0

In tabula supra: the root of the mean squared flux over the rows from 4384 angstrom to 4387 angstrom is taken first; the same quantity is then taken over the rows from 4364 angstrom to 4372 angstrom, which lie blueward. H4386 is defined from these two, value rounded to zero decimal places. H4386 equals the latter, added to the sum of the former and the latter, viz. 756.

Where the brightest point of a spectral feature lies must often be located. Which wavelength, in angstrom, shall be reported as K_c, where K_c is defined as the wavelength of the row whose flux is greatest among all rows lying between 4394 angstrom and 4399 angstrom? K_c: 4398.70 angstrom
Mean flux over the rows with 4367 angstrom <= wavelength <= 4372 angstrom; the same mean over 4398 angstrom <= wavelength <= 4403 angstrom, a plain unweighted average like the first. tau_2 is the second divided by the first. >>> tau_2 1.05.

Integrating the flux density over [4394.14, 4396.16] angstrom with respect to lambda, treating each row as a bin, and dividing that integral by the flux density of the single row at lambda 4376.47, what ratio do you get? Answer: 1.92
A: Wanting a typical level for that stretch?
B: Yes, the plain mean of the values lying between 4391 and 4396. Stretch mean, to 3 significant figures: 255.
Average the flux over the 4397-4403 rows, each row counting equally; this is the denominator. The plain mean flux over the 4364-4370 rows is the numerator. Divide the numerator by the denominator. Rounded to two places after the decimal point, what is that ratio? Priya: 0.99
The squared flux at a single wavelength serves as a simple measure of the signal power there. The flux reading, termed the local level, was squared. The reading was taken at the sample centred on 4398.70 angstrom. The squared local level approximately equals 91809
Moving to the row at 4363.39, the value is 71289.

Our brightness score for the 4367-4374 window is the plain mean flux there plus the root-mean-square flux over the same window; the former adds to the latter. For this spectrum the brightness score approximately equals 507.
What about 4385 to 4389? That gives 490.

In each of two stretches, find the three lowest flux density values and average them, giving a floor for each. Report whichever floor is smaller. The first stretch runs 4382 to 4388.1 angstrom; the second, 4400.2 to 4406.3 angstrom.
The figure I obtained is 209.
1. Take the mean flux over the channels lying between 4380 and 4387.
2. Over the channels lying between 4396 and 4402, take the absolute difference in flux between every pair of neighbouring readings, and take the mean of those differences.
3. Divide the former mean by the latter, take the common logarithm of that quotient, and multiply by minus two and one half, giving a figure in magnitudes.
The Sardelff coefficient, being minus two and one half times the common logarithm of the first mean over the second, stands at -2.6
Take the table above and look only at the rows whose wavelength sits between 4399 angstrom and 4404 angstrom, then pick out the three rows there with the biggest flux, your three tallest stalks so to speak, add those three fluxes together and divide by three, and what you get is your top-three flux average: 260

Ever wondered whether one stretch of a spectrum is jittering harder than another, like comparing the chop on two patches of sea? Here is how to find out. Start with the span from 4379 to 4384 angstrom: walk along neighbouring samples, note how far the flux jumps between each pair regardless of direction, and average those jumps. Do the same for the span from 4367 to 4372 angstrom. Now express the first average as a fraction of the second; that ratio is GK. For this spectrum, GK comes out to 1.7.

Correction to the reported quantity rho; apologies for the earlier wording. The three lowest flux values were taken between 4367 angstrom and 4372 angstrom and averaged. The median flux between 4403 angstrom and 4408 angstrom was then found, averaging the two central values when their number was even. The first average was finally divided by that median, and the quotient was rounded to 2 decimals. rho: 0.95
